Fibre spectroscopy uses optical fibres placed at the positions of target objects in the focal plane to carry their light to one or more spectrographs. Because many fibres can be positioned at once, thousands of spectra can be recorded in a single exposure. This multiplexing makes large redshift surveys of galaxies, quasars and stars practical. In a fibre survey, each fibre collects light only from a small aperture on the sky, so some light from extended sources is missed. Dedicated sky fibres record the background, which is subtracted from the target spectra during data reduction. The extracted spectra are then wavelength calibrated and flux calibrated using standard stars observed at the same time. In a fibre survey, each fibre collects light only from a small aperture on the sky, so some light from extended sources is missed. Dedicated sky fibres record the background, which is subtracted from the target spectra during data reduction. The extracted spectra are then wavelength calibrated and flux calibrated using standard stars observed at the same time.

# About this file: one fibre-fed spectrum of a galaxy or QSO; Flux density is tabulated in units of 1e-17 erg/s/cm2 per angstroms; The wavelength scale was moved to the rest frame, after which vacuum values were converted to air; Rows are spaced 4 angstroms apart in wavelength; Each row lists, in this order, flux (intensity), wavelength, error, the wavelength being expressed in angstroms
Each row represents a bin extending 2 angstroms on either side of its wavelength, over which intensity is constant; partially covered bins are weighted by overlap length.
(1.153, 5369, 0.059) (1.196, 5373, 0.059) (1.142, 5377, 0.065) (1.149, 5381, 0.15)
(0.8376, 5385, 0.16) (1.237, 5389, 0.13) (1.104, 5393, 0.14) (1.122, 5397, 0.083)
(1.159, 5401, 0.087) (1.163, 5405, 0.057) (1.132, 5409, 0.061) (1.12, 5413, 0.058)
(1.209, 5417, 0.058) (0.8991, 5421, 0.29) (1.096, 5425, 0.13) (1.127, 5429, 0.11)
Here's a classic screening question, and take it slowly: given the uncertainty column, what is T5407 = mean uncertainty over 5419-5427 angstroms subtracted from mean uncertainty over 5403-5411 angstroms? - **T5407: -0.151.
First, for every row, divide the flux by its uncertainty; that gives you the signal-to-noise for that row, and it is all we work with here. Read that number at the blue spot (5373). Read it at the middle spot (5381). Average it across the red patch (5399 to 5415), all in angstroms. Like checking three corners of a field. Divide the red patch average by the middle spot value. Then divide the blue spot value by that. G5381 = 8.7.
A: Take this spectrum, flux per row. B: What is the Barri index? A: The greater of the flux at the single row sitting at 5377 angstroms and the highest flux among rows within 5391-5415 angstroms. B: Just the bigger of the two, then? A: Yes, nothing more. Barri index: 1.16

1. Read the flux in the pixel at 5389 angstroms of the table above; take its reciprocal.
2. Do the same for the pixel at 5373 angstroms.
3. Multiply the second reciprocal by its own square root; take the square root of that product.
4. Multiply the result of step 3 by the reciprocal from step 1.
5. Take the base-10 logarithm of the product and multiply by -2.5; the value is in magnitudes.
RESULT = 0.38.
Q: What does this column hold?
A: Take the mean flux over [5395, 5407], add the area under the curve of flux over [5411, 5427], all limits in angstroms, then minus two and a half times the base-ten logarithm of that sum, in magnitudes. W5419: -3.2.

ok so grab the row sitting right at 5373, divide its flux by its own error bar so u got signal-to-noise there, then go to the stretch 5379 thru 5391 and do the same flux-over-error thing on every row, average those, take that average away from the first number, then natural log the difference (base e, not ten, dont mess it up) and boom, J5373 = 2.5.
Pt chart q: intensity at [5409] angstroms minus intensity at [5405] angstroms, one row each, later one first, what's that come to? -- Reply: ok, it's -0.031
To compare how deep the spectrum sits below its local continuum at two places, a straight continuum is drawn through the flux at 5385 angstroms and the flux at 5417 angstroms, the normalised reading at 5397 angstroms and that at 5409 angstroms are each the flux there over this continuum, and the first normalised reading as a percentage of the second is 113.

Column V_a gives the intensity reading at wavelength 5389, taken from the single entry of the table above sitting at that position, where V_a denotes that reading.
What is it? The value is 1.237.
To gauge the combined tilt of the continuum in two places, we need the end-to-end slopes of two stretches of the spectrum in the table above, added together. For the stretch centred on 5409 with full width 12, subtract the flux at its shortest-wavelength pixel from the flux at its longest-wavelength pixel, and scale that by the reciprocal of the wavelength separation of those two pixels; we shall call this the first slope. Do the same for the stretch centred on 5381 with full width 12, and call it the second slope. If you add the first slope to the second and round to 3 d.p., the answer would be -0.043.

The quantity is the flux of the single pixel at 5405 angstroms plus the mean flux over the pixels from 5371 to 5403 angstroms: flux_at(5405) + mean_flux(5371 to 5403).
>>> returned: 2.28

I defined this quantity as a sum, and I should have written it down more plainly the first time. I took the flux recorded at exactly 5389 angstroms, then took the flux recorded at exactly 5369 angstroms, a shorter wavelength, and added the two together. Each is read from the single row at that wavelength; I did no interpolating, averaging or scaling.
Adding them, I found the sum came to 2.39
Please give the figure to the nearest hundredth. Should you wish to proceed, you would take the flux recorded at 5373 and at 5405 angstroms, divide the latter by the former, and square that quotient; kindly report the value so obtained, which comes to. 0.95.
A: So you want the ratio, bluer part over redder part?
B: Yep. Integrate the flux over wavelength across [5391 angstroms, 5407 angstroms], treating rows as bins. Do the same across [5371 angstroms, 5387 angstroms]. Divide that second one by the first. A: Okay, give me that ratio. 0.95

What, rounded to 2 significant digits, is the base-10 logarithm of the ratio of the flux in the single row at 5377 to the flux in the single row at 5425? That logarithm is 0.018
